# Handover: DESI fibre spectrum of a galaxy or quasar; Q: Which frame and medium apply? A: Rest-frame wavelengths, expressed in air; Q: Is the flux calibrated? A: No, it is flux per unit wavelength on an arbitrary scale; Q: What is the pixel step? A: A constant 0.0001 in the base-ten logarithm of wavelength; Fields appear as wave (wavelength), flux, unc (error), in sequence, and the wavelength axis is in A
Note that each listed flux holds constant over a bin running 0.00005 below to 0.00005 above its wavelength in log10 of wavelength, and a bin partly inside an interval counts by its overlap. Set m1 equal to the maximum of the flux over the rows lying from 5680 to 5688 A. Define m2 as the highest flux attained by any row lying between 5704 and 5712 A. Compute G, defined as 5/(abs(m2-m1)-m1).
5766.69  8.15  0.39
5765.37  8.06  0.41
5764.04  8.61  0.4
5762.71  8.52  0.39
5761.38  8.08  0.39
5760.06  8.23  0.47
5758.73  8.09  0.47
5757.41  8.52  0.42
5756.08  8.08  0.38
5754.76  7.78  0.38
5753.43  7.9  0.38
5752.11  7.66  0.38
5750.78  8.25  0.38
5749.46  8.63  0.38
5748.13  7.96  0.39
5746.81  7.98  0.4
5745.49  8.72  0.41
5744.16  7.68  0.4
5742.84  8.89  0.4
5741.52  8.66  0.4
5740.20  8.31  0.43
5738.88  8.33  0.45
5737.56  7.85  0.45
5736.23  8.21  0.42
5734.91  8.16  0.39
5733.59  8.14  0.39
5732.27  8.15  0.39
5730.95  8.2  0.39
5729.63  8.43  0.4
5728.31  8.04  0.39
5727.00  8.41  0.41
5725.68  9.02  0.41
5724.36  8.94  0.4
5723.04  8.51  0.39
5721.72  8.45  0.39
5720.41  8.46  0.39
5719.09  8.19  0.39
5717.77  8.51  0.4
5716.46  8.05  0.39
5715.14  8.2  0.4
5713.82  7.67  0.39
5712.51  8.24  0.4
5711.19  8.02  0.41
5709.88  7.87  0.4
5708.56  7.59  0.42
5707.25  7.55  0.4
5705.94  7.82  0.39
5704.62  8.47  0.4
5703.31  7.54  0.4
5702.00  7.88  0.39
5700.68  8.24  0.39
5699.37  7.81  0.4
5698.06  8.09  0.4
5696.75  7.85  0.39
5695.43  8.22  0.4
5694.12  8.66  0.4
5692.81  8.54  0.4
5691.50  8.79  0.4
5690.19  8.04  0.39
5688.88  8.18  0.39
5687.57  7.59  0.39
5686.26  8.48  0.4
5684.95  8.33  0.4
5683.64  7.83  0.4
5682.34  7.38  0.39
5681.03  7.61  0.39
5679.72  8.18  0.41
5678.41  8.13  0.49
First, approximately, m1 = 8.48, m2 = 8.47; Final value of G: -0.590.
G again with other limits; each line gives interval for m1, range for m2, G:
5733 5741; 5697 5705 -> -0.611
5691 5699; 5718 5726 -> -0.584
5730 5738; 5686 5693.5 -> -0.655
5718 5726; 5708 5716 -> -0.607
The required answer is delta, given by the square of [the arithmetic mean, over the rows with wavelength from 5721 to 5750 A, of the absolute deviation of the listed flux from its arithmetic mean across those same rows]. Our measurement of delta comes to 0.08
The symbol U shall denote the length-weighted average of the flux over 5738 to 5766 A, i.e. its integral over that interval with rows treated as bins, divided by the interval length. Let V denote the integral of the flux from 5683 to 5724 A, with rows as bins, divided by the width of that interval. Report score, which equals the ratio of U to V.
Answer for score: 1.01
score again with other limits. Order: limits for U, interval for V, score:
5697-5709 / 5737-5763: 0.96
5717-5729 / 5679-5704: 1.05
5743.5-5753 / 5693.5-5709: 1.02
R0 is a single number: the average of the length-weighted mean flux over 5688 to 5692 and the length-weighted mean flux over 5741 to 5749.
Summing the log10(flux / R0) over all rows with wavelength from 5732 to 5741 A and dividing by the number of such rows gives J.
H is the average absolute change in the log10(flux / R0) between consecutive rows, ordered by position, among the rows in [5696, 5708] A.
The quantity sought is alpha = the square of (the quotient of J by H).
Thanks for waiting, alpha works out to 0.1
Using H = 0.024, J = -0.007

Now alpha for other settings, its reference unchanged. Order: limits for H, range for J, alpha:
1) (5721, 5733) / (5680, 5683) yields 9.7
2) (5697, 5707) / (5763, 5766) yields 0.0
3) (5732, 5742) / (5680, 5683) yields 20.4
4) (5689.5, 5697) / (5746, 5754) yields 0.4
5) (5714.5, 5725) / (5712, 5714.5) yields 2.2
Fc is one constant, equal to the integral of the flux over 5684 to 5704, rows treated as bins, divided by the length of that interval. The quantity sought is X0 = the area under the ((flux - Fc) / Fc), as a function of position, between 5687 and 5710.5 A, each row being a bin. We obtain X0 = -0.29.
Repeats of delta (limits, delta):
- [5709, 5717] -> 0.03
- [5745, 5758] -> 0.09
